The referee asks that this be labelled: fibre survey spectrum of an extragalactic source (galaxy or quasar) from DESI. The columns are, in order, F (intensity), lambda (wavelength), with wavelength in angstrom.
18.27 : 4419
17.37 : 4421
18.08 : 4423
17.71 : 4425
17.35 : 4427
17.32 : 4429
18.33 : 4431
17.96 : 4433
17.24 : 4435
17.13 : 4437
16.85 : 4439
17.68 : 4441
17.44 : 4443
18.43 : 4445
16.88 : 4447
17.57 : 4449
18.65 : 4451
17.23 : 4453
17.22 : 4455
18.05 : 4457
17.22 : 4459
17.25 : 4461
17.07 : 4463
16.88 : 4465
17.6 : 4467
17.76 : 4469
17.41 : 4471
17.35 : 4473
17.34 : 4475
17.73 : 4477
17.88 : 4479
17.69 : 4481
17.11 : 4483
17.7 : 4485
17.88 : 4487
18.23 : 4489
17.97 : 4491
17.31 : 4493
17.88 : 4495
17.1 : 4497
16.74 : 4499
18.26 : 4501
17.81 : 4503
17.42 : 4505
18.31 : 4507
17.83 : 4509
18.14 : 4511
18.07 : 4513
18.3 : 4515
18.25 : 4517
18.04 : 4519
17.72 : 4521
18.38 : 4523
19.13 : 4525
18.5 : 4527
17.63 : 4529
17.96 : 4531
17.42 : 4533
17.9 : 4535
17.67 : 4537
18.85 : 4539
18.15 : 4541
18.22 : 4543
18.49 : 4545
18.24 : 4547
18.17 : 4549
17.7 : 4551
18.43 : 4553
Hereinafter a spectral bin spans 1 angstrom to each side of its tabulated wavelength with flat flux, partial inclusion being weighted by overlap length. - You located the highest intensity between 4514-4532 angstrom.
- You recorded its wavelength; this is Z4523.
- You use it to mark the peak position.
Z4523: 4525 angstrom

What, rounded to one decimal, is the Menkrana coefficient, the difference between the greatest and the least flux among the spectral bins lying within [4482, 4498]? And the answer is 1.1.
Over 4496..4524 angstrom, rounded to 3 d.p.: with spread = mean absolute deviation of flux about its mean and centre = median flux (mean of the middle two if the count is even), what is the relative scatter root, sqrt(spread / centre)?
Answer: 0.146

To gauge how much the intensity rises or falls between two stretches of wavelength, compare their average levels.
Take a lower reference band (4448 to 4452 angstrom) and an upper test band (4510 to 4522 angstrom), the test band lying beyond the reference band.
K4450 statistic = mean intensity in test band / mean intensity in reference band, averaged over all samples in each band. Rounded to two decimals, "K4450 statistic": 1.00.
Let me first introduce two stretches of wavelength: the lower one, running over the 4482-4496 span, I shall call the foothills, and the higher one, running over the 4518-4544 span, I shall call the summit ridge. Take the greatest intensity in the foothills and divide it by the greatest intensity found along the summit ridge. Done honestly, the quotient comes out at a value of 0.953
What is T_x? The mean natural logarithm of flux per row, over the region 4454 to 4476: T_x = 2.855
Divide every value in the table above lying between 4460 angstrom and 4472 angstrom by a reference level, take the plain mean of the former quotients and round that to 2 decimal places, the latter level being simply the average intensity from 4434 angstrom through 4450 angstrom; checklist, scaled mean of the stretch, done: 1.00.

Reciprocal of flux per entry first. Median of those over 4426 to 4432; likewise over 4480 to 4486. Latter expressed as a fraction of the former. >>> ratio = 0.98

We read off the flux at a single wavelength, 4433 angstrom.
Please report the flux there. 17.96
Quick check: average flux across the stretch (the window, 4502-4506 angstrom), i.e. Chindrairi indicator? 17.6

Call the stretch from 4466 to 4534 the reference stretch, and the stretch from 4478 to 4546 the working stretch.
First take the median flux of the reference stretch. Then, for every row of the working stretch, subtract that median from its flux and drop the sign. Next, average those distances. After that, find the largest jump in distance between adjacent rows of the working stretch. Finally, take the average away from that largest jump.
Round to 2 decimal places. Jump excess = 0.49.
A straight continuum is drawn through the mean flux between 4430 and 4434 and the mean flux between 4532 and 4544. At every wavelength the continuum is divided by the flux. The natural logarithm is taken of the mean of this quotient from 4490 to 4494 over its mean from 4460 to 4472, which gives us -0.019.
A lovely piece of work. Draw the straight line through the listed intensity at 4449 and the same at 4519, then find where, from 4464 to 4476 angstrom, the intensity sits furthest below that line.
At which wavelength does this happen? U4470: 4465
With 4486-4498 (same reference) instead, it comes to 4497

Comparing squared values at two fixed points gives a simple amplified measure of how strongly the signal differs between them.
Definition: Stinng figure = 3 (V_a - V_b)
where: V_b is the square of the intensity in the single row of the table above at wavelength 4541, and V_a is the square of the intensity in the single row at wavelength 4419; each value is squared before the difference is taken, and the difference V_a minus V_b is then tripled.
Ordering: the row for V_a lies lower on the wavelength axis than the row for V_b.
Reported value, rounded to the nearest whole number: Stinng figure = 13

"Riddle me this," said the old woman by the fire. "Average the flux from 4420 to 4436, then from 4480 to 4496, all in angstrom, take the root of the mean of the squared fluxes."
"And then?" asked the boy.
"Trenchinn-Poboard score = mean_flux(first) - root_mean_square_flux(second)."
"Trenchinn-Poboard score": -0.05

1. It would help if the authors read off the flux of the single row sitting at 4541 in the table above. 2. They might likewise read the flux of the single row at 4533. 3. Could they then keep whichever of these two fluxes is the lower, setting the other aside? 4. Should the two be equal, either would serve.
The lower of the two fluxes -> 17.42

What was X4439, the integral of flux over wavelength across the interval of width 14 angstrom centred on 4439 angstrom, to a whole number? 245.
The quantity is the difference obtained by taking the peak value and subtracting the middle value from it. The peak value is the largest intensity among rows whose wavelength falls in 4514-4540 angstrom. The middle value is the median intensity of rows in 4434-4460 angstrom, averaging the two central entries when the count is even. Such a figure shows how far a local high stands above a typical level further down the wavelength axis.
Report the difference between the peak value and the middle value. 1.89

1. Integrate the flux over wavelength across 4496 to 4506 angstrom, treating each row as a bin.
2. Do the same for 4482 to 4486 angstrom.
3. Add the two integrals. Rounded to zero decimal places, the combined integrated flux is 244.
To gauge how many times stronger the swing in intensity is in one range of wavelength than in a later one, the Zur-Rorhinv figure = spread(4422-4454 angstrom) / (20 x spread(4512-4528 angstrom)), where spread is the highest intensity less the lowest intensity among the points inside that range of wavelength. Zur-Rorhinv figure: 0.064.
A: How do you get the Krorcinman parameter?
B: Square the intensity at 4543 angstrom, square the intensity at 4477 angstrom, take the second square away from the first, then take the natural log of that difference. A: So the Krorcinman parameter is 2.9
